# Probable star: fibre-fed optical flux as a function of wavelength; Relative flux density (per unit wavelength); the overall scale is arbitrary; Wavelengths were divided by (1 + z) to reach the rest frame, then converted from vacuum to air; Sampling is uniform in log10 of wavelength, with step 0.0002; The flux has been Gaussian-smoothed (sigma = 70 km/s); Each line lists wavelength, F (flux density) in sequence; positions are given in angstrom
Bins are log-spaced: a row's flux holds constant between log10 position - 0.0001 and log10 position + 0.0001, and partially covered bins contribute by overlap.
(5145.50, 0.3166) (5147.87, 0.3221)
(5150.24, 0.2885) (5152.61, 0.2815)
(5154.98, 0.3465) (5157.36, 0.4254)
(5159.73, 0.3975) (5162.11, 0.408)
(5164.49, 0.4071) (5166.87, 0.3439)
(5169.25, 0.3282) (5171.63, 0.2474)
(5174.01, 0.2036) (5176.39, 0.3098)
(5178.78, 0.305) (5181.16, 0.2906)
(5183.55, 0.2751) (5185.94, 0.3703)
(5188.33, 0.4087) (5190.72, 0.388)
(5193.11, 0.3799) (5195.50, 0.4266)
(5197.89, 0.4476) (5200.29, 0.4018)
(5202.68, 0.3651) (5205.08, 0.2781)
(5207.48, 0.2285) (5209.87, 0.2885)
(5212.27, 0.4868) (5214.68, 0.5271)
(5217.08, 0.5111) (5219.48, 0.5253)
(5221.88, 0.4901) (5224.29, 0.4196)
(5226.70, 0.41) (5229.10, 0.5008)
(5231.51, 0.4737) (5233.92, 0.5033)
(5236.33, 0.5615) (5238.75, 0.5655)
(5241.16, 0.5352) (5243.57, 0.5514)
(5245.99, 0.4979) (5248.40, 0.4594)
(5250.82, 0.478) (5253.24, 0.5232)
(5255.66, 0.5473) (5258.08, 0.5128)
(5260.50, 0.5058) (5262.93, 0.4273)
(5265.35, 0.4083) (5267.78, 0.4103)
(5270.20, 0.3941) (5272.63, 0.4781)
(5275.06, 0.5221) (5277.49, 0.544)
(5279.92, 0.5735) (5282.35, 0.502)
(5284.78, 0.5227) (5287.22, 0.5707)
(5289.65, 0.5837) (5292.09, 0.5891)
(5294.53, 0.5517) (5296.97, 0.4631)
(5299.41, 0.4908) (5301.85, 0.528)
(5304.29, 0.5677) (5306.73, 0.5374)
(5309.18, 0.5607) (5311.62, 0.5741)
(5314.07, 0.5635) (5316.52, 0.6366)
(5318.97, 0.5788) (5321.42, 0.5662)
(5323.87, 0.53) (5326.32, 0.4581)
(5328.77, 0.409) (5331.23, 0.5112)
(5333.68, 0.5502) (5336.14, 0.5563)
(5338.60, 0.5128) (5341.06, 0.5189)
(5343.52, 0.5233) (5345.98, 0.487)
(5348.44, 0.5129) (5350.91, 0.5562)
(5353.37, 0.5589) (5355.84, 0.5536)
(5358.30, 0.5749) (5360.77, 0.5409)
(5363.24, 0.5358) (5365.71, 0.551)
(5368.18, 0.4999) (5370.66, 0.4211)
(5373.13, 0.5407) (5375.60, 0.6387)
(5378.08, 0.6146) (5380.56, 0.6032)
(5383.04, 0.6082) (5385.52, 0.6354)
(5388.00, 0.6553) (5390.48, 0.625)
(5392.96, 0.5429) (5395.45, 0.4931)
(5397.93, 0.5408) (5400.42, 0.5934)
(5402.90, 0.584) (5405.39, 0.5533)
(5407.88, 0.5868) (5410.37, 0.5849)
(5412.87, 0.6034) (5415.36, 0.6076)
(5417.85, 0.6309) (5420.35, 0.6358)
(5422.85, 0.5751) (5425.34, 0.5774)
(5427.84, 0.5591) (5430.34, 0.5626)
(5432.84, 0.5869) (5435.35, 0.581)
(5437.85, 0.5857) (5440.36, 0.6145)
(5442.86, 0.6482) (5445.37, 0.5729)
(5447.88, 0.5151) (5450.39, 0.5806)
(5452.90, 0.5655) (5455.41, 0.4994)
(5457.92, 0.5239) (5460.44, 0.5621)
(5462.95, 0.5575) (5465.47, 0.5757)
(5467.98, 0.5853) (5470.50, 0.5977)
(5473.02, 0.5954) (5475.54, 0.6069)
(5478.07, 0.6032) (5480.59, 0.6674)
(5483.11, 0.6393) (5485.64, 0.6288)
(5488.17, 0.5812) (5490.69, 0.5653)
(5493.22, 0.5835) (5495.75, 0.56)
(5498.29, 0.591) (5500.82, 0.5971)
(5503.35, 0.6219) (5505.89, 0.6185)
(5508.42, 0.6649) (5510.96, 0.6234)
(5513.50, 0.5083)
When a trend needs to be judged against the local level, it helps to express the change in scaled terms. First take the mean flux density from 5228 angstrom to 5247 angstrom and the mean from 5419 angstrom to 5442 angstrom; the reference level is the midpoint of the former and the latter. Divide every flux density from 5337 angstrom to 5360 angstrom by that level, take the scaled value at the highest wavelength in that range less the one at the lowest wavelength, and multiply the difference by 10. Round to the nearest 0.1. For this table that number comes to 1.1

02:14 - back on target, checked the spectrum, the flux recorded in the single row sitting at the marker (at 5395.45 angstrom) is 0.4931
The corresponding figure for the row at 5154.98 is 0.3465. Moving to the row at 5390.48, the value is 0.625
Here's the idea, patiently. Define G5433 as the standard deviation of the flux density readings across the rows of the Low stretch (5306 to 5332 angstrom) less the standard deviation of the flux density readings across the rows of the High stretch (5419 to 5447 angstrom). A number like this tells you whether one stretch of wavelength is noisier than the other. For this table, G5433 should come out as 0.03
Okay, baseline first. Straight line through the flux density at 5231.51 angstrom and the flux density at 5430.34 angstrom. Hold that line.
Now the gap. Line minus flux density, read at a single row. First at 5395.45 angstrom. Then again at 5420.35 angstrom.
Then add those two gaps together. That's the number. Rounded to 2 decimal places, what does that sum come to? -0.02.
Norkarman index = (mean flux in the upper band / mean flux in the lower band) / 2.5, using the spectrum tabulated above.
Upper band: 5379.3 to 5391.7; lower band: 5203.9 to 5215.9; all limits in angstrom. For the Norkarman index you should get 0.69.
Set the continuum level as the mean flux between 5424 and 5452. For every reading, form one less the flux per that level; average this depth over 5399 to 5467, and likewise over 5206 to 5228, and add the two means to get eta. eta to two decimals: 0.26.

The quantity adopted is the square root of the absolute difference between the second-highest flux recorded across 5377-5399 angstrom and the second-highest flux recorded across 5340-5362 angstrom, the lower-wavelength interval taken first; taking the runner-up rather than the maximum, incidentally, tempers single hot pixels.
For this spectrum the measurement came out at 0.28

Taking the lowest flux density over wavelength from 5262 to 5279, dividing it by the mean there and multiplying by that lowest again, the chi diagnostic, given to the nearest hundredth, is 0.34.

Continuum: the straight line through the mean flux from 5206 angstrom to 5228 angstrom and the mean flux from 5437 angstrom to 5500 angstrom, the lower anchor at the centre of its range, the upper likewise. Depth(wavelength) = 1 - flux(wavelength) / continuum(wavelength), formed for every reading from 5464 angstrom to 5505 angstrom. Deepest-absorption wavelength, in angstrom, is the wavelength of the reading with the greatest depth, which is 5495.75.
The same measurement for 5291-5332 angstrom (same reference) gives 5328.77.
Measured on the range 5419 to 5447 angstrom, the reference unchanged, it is 5427.84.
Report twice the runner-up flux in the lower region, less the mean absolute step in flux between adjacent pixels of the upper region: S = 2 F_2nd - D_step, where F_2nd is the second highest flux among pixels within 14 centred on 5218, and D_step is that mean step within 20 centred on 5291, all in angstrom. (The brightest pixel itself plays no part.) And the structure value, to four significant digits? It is 1.016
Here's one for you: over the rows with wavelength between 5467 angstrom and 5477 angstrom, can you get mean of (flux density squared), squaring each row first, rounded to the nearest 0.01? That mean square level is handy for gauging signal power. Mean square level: 0.36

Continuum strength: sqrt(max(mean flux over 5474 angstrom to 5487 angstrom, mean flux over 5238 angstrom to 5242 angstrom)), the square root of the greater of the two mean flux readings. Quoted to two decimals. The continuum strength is 0.79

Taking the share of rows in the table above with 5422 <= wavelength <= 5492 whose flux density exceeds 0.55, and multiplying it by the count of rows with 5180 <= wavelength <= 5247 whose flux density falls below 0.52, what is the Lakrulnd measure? 20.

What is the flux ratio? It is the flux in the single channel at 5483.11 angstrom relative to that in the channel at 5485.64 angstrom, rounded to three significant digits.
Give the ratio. 1.02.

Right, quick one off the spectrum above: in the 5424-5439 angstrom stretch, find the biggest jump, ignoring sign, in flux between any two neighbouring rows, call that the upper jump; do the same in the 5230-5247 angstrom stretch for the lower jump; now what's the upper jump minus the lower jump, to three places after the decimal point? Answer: -0.034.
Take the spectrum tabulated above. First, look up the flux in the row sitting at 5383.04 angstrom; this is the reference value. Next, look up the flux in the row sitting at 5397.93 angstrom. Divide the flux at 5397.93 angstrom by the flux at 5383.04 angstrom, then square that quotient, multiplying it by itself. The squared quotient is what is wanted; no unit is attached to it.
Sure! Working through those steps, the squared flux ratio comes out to 0.8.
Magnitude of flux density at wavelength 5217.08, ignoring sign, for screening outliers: 0.51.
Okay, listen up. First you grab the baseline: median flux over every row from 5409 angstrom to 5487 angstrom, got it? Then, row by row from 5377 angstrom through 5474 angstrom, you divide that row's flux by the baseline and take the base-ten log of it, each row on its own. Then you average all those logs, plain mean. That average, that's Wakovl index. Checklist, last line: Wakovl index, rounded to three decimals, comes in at -0.003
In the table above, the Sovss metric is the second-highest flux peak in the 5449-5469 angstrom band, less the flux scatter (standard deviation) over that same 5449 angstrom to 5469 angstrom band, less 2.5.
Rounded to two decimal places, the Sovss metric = -1.95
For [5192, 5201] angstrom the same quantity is -2.10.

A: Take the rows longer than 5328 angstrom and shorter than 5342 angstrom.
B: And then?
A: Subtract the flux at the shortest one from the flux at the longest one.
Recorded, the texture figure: 0.11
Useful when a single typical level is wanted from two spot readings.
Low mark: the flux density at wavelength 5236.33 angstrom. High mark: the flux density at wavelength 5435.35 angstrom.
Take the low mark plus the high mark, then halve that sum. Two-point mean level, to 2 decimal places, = 0.57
